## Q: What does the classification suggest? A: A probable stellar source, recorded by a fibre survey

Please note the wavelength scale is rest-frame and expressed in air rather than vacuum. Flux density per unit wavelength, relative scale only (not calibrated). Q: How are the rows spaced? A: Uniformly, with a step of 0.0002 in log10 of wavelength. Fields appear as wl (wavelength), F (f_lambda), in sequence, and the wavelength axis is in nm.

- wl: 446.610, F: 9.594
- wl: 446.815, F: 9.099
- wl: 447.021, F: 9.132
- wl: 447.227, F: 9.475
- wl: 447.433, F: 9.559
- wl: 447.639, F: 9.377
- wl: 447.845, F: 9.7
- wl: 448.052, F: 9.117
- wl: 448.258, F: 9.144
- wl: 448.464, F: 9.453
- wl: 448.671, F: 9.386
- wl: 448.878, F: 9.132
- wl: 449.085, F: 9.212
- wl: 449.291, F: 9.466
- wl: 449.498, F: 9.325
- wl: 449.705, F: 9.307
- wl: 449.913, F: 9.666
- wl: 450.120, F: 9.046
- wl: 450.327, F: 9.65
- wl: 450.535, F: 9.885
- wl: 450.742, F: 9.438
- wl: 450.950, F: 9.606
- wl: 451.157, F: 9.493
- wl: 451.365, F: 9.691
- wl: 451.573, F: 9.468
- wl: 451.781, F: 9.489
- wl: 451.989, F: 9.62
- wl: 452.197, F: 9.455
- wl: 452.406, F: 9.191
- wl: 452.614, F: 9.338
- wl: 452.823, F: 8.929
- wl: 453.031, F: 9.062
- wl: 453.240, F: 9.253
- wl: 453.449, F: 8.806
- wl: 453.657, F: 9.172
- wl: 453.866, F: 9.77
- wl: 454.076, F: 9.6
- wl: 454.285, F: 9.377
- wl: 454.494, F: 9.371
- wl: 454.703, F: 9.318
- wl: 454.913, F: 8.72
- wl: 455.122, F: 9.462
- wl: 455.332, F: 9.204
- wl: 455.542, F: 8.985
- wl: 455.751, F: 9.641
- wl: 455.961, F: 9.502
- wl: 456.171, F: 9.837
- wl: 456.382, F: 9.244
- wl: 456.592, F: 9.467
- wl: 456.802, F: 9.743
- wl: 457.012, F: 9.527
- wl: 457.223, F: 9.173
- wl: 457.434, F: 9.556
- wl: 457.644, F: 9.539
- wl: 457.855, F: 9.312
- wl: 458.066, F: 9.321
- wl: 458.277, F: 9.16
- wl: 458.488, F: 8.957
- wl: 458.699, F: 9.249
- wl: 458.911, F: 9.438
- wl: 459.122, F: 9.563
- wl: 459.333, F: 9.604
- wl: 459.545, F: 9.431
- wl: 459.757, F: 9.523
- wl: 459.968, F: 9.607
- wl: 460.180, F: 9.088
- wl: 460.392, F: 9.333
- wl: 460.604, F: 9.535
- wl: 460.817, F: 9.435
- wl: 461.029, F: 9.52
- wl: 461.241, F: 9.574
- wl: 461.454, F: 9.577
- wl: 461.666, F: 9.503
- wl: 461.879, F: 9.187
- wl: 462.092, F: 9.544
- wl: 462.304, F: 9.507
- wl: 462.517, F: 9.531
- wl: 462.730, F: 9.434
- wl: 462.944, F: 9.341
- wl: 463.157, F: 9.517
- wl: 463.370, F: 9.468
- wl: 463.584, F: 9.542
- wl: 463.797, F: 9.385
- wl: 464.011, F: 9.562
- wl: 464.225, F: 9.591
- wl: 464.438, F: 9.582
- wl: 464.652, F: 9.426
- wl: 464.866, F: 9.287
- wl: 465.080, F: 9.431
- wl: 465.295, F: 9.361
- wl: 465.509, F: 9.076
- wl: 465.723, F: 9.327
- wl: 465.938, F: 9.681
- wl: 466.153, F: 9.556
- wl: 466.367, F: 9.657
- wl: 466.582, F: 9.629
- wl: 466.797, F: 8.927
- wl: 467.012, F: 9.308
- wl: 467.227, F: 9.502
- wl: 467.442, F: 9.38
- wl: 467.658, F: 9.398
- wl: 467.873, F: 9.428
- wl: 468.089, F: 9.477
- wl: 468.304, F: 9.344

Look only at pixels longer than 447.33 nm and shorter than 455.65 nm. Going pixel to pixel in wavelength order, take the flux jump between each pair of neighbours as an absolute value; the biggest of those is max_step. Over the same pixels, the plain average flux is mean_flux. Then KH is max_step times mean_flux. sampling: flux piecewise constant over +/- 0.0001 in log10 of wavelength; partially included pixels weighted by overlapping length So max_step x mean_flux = 6.9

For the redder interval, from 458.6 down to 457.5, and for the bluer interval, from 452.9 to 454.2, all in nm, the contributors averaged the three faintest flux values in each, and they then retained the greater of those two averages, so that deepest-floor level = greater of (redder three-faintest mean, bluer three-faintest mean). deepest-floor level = 9.14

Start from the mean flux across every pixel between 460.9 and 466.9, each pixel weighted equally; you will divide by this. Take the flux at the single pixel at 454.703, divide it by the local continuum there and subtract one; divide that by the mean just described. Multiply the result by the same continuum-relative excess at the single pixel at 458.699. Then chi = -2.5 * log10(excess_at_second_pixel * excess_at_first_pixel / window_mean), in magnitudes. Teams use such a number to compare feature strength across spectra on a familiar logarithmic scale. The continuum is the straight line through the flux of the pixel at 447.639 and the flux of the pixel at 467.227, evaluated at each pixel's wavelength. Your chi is 11.5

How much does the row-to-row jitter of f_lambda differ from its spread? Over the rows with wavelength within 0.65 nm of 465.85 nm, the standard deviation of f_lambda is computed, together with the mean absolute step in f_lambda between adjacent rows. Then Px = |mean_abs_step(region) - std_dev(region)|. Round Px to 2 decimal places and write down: 0.01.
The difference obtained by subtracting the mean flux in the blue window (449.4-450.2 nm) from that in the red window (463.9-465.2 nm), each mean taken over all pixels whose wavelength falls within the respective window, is 0.14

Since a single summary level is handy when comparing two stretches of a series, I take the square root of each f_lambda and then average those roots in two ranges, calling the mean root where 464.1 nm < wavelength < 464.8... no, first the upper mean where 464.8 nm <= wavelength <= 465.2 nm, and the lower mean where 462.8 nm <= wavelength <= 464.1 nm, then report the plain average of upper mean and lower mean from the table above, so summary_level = 3.07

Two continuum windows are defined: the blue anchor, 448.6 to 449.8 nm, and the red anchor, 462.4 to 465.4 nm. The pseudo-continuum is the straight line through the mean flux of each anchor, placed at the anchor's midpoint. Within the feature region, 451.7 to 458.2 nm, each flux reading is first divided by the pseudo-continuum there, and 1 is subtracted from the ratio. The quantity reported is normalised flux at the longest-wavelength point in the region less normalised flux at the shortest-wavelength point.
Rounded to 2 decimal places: -0.03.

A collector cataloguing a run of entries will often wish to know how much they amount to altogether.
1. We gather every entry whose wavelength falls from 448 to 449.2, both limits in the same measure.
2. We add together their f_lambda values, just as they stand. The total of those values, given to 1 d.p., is 55.4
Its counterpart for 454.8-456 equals 55.5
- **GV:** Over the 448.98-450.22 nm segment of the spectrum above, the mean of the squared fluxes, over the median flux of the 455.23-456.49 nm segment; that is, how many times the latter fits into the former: 9.31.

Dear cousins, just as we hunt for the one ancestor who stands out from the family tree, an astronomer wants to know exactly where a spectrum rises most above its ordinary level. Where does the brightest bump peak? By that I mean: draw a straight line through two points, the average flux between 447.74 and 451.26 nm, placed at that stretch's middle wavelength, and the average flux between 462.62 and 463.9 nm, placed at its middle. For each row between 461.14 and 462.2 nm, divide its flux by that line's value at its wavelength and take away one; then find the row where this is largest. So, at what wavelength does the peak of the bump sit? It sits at 461.454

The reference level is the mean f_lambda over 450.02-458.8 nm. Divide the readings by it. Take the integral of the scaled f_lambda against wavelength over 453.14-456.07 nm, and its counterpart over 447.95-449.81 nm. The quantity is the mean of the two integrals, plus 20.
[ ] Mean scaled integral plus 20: 22.4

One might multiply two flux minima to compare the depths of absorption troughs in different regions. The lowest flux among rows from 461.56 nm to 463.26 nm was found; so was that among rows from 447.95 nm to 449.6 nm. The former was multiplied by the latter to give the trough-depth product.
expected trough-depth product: 83.8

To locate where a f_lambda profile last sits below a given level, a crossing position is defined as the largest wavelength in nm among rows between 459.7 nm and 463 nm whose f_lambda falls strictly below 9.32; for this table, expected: 461.879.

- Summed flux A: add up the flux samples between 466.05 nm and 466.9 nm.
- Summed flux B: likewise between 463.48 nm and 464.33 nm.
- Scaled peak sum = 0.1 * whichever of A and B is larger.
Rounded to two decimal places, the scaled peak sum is 3.81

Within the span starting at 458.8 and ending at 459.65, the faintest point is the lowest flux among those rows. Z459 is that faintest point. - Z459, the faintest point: 9.431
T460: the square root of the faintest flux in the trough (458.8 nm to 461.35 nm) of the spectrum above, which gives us 3.01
